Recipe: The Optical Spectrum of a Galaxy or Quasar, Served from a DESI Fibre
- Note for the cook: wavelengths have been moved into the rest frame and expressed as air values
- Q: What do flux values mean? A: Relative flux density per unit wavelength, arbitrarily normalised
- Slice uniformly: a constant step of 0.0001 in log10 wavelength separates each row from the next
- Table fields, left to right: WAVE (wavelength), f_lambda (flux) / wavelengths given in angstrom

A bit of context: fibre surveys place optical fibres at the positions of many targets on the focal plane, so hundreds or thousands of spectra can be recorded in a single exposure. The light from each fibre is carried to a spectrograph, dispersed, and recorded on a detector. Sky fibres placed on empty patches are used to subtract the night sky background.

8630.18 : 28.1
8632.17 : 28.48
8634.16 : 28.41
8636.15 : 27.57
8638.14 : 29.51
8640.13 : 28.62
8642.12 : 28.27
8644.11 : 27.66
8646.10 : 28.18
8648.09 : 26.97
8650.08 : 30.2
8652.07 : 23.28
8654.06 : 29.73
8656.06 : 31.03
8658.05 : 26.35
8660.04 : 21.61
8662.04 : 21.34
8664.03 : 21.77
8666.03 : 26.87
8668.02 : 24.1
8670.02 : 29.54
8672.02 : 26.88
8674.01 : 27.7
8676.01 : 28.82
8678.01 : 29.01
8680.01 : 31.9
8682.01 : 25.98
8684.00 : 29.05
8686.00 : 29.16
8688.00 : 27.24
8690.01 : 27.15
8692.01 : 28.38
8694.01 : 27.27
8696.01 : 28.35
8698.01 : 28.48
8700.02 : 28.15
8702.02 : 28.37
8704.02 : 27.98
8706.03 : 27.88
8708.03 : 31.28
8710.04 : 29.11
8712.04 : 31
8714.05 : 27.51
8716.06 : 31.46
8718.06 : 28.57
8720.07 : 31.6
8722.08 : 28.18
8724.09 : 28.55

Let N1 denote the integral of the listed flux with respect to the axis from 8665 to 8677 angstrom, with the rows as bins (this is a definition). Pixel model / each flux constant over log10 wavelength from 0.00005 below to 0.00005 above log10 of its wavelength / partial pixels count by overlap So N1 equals 328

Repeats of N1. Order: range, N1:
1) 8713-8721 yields 238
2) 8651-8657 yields 168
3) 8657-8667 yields 236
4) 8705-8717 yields 356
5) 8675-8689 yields 402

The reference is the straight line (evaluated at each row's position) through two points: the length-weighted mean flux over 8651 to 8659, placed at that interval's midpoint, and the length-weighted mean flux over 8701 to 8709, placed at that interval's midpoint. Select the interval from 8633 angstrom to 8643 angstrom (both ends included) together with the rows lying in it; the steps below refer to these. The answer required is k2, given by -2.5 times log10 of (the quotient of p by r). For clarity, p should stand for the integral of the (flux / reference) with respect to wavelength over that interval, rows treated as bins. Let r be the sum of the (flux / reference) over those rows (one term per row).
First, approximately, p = 10.5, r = 5.23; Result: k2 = -0.752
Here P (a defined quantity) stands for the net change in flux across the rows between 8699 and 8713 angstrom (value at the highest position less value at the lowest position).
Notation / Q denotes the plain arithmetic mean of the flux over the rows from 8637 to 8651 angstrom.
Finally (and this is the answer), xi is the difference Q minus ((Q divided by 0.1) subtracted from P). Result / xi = 311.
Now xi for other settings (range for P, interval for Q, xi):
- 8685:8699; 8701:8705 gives 311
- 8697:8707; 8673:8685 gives 317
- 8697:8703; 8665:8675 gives 297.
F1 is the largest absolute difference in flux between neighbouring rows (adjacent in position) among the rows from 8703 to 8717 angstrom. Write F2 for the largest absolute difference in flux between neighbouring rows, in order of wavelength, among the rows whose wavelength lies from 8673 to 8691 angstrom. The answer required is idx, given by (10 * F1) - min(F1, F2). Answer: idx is 36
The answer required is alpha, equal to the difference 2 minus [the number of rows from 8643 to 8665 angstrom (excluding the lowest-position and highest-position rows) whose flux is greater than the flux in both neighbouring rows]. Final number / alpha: -1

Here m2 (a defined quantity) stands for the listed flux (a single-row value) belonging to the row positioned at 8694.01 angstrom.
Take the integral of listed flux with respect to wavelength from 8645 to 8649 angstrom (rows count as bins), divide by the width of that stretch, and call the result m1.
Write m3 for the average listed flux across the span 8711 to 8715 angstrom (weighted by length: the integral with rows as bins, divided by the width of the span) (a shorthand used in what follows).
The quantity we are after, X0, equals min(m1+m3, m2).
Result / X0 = 27.3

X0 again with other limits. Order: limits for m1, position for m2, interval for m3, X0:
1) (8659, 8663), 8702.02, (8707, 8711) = 28.4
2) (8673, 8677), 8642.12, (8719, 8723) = 28.3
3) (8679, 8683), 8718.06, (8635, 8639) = 28.6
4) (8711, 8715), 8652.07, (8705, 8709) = 23.3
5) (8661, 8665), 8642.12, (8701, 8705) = 28.3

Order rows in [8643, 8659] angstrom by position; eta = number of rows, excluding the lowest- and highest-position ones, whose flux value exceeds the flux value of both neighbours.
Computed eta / 3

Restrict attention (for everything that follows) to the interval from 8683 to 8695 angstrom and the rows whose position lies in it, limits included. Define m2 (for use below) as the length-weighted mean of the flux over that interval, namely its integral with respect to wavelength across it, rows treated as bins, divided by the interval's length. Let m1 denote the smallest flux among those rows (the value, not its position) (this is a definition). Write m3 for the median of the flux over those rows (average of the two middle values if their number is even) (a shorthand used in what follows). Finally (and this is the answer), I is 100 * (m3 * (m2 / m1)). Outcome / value 2874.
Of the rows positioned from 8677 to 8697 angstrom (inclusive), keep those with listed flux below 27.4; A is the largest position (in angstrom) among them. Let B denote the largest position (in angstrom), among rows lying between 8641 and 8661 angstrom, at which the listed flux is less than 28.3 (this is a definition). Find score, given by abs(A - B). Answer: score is 34.0 angstrom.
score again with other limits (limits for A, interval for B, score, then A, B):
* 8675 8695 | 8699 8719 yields 20.0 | 8694.01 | 8714.05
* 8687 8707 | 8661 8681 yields 20.0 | 8694.01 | 8674.01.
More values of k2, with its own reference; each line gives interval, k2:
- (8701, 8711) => -0.753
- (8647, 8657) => -0.752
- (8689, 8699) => -0.752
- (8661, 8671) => -0.751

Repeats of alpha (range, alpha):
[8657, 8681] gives 0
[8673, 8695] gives -1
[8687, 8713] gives -2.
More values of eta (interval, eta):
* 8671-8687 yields 1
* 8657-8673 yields 2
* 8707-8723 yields 3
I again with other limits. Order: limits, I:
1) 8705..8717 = 3242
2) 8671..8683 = 3087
